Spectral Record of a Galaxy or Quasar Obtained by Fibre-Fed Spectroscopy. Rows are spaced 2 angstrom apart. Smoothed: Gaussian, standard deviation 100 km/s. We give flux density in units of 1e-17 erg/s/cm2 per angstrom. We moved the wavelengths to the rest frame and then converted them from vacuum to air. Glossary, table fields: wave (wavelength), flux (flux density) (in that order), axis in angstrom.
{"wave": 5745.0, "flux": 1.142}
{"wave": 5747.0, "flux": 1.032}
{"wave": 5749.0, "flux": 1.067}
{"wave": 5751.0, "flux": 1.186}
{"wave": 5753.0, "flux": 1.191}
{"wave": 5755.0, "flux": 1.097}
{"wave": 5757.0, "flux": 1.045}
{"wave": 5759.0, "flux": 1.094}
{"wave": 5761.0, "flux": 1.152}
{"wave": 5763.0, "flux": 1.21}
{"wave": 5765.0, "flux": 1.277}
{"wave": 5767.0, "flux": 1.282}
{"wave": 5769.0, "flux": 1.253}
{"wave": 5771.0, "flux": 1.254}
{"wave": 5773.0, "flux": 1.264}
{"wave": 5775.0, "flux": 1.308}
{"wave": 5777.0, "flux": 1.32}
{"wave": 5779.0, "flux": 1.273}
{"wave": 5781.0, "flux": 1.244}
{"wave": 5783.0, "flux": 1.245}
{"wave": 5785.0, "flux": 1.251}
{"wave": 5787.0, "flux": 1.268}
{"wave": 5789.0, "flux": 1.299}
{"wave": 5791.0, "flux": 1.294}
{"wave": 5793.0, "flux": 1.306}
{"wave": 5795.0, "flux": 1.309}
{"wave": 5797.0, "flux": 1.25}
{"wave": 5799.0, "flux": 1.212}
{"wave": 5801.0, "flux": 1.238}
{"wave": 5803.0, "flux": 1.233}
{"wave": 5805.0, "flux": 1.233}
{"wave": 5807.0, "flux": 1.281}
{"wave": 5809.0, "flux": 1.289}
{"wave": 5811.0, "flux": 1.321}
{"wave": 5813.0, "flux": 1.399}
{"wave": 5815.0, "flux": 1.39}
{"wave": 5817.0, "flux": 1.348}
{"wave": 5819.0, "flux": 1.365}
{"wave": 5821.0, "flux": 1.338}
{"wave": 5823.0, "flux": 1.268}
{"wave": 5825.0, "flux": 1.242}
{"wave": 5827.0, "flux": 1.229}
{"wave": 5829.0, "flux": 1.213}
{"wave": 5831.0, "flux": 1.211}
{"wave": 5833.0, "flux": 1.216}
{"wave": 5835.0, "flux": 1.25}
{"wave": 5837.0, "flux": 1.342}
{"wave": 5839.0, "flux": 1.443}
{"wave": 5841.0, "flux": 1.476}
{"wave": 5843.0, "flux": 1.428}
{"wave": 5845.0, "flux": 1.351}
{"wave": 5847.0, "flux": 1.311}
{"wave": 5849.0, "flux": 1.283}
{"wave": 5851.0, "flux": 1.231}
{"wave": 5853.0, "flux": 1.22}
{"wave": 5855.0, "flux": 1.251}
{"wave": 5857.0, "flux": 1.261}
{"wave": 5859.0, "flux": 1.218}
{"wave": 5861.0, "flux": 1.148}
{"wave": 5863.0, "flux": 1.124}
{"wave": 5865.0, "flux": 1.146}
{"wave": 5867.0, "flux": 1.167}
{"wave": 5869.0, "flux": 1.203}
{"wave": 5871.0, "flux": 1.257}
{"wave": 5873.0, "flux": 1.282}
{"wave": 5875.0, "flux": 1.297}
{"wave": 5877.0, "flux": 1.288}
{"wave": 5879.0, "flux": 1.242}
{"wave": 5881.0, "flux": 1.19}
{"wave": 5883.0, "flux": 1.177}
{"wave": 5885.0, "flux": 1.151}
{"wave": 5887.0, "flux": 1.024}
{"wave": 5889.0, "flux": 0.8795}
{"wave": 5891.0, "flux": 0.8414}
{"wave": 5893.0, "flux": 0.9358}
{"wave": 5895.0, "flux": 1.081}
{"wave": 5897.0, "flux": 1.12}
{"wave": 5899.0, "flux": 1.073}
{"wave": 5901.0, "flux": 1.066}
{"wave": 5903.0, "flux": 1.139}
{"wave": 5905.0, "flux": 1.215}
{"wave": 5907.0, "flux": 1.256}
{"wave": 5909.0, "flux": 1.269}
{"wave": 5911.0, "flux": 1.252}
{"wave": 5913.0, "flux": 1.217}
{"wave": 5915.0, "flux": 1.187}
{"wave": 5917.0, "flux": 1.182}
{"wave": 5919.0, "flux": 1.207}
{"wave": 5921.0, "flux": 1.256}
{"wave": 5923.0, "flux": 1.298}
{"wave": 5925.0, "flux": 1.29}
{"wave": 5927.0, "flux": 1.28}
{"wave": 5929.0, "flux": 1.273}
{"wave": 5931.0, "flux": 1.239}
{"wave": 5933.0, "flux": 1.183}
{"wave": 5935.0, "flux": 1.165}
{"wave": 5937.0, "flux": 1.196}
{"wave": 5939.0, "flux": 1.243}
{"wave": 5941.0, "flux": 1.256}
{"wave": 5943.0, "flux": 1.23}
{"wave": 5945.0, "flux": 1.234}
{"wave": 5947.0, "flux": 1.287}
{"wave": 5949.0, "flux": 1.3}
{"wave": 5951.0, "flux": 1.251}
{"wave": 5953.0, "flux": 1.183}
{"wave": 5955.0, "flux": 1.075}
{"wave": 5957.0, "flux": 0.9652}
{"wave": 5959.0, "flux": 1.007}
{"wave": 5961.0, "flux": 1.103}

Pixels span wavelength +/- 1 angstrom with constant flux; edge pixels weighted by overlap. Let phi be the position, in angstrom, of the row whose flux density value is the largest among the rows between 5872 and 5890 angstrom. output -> 5875.0 angstrom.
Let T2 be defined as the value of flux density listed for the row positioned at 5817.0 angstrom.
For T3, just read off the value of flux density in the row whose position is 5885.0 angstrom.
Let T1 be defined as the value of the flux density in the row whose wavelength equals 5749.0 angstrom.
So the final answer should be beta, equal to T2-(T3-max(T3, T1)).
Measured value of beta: 1.35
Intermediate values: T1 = 1.067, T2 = 1.348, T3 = 1.151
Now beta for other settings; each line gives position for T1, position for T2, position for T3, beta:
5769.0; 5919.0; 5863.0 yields 1.34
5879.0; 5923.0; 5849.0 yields 1.30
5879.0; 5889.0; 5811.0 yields 0.88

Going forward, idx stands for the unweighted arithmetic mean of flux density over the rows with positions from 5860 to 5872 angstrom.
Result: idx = 1.17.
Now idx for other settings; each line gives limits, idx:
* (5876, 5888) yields 1.18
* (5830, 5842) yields 1.32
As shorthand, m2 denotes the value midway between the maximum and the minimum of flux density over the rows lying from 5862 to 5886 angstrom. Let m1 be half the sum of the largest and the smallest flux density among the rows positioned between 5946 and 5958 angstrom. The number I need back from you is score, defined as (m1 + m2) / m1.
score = 2.07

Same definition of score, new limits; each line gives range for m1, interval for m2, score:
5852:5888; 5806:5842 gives 2.16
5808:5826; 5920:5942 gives 1.93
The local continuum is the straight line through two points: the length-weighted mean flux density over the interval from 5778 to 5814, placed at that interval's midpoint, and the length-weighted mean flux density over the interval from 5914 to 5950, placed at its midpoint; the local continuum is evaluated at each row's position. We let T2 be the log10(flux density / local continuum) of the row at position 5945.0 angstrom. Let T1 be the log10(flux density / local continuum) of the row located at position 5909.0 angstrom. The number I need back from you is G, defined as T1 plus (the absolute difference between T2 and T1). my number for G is 0.017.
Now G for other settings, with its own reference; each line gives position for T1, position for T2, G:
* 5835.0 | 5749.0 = 0.071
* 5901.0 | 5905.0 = -0.011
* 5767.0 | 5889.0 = 0.153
